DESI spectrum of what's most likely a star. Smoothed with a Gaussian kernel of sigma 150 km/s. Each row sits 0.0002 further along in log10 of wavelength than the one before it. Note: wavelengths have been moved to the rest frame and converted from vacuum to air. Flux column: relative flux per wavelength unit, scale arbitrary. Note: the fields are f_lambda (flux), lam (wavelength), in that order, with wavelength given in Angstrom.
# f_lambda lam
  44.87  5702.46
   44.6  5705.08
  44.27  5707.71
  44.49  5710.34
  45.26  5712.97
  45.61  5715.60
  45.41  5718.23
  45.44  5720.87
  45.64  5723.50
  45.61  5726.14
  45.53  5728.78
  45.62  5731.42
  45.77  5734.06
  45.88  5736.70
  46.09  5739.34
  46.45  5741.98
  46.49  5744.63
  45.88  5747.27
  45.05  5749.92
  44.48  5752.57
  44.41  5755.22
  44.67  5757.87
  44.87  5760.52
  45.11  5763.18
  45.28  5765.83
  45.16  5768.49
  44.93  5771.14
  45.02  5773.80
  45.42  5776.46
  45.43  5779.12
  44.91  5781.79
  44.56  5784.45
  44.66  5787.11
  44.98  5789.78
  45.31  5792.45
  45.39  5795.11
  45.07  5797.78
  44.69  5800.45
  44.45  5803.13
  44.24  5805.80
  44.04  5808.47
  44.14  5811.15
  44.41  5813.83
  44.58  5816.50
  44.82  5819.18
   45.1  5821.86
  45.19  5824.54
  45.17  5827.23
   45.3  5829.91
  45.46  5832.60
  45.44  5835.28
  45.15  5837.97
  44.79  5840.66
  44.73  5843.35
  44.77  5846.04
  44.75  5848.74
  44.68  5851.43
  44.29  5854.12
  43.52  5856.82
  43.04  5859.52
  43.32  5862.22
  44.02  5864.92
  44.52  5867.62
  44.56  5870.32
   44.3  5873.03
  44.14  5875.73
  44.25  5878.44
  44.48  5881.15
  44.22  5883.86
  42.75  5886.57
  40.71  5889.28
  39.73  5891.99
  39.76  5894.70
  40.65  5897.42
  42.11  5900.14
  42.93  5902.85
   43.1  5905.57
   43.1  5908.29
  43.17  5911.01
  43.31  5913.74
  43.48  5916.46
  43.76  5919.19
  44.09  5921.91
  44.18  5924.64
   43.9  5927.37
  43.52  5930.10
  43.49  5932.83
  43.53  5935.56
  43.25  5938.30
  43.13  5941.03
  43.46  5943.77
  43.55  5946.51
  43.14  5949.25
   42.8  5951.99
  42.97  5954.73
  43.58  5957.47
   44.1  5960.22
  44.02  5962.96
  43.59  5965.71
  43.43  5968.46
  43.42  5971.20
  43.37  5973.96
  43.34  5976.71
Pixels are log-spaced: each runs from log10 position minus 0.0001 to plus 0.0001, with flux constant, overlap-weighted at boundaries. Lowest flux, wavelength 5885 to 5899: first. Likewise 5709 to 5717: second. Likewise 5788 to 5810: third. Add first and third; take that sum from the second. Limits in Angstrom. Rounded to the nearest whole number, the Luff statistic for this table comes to -39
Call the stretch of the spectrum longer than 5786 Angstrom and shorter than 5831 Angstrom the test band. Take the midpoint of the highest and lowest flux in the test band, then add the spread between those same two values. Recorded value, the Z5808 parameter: 46.1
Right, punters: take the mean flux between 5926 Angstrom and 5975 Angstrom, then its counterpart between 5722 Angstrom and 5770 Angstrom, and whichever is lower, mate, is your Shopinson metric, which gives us 43.5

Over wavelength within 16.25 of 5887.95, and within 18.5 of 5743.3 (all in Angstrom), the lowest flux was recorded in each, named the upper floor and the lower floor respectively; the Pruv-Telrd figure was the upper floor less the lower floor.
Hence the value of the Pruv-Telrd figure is -4.7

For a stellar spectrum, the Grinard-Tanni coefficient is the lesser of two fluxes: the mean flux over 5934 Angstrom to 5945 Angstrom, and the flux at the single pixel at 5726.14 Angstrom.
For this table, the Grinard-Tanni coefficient 43.3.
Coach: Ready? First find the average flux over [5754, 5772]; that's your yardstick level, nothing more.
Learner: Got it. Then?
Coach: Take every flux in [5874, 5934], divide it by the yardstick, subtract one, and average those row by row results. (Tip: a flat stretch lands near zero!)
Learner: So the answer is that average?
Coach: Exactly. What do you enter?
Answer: -0.044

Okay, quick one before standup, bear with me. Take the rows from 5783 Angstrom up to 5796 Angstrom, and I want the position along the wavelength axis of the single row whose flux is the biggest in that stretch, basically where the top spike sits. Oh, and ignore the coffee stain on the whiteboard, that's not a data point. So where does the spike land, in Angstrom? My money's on 5795.11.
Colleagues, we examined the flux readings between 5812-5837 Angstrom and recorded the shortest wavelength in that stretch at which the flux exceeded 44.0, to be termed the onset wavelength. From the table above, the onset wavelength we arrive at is 5813.83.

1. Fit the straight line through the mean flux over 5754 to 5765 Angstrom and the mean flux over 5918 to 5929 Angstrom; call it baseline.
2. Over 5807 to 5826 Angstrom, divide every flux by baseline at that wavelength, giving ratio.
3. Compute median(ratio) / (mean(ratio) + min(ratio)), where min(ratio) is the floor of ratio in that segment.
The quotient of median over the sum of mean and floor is 0.503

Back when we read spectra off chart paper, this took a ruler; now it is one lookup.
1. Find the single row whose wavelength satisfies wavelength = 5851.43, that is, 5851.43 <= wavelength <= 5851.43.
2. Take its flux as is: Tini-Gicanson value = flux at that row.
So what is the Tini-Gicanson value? 44.68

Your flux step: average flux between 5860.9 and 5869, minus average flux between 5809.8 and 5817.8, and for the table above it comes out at -0.4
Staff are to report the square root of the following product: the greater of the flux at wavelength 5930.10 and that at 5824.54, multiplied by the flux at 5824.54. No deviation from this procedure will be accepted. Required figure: 45.2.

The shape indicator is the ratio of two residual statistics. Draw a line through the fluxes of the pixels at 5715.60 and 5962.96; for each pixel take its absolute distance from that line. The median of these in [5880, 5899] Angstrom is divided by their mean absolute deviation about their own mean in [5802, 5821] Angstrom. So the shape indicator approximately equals 17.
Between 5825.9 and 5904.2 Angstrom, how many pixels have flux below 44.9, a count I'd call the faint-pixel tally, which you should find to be 24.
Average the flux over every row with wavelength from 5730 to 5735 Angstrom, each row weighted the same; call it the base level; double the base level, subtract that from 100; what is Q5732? 8.6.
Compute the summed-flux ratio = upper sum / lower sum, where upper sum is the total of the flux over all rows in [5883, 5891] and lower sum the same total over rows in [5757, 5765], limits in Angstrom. 0.948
